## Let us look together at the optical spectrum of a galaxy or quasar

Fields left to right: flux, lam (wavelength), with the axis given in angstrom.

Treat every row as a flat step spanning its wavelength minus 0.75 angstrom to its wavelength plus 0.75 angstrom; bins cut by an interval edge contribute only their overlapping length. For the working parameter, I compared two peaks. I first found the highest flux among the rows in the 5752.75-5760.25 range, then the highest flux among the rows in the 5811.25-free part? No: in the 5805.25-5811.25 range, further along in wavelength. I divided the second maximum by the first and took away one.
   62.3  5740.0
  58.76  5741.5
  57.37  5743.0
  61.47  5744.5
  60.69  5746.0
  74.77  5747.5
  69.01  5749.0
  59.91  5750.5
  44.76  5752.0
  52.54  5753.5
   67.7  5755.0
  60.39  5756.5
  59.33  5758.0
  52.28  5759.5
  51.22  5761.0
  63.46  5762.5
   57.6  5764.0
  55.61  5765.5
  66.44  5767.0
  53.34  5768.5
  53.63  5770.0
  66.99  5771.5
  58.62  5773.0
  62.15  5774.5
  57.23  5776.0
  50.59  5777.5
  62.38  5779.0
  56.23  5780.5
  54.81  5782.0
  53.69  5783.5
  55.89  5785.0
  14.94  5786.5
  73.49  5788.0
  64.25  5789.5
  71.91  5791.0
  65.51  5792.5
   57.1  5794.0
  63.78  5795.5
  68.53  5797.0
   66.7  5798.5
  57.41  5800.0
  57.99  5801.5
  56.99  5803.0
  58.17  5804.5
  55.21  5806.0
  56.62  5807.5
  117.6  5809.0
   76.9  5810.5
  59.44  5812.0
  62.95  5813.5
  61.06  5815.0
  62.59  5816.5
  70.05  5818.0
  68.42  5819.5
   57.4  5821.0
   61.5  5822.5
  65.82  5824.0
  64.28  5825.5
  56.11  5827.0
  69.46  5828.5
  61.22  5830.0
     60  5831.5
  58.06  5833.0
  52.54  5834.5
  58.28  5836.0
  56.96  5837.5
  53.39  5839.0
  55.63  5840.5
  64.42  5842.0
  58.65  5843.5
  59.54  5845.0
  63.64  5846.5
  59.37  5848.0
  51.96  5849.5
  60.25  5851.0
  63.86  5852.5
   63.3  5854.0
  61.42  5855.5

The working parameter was 0.74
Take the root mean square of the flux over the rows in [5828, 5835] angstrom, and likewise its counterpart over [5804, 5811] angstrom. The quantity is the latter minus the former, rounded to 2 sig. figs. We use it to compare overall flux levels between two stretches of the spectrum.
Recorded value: 16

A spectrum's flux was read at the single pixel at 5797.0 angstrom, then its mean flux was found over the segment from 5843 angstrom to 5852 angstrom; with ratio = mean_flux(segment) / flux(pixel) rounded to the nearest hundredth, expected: 0.86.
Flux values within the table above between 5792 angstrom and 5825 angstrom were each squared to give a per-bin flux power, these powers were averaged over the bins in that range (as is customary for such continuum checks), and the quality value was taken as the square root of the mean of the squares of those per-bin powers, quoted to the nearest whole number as 4884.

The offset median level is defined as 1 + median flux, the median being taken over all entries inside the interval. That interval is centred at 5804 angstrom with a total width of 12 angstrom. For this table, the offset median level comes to 58.7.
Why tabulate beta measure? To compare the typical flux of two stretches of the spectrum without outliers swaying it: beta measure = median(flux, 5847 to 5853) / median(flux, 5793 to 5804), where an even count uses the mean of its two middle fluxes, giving 1.031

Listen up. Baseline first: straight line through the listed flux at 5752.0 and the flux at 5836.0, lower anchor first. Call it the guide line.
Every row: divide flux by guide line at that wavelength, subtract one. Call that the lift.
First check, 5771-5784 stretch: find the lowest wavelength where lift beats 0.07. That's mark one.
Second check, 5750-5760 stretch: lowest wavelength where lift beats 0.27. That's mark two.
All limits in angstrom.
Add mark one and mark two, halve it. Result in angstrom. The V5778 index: 5761.0 angstrom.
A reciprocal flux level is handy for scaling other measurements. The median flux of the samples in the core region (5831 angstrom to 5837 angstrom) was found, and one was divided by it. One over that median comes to 0.0172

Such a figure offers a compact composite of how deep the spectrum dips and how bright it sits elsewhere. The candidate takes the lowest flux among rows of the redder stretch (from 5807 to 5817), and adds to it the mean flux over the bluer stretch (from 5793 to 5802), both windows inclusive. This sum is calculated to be 119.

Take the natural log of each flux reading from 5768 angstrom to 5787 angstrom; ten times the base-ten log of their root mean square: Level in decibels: 5.97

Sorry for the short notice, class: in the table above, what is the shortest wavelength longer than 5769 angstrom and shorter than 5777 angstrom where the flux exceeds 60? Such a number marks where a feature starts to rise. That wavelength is 5771.5 angstrom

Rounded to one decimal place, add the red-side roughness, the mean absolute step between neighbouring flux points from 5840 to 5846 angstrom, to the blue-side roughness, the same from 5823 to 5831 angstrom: 13.0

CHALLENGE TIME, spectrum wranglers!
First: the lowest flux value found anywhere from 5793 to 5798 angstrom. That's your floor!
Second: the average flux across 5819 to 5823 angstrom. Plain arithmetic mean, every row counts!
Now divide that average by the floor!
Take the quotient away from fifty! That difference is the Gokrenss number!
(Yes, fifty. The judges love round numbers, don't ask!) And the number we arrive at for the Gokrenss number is 48.9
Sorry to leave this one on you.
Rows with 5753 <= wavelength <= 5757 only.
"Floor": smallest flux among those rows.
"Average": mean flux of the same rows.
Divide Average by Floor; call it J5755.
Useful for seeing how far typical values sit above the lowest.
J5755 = 1.15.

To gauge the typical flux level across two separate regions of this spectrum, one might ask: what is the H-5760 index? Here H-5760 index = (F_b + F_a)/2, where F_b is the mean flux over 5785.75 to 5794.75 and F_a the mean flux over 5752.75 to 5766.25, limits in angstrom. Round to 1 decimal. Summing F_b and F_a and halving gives 57.8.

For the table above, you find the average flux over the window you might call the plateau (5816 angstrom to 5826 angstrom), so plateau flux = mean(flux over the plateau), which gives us 64.3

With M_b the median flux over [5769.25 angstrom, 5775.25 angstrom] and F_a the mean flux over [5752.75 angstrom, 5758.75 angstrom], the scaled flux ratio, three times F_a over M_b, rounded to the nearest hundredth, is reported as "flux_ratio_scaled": 2.98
